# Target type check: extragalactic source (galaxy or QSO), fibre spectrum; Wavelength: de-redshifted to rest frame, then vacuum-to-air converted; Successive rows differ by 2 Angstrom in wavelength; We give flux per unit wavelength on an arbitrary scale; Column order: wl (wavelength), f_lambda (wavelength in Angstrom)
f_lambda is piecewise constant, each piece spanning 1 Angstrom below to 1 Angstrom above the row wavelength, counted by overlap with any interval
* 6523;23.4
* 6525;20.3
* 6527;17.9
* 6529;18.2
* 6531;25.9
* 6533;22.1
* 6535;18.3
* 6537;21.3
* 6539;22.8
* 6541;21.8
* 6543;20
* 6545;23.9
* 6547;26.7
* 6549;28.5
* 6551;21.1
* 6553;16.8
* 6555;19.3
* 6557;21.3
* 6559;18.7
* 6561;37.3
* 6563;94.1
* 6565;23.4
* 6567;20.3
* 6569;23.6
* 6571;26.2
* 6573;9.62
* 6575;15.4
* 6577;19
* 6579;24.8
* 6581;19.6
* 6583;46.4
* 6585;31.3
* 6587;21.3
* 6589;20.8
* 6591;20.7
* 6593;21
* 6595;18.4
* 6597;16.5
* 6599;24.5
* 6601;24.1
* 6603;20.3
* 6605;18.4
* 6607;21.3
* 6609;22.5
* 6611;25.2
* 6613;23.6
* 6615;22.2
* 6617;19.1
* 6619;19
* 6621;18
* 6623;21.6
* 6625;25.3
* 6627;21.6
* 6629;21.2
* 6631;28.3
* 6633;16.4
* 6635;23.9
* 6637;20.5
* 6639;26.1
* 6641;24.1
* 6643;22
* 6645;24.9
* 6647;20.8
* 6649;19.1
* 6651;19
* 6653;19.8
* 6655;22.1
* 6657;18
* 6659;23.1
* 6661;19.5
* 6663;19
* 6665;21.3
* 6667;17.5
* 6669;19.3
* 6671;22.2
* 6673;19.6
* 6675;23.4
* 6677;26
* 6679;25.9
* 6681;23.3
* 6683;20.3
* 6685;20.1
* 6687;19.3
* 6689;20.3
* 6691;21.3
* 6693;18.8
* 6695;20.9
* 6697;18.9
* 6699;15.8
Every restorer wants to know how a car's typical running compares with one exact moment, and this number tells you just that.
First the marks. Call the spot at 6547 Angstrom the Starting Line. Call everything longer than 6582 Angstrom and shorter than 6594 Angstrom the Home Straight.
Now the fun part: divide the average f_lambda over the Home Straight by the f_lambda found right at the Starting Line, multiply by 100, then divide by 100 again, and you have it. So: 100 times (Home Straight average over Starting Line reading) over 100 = 1.01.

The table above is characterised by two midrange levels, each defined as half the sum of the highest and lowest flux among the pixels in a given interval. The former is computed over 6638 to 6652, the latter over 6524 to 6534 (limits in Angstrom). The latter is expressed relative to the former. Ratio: 1.0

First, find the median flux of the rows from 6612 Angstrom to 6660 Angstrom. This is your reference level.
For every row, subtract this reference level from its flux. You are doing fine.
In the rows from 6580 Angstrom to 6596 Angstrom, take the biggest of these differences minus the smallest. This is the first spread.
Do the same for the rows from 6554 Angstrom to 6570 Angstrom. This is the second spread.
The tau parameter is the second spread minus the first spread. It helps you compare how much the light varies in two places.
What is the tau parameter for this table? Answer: 47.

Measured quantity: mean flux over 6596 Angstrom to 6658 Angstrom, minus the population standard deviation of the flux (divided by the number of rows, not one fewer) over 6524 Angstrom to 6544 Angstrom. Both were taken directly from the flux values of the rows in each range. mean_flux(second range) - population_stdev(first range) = 19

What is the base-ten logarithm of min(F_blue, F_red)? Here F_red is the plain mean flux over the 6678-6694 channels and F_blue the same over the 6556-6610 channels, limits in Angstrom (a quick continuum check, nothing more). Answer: 1.33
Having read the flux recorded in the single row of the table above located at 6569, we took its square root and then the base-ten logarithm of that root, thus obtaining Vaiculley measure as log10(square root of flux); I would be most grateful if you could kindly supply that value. 0.69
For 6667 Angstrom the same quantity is 0.62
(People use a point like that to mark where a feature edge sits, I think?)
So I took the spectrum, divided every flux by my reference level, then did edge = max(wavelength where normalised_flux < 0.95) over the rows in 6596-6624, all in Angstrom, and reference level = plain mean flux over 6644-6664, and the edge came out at 6621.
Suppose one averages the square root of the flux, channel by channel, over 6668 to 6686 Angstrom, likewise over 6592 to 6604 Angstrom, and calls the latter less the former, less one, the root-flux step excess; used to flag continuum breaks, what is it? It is -1.2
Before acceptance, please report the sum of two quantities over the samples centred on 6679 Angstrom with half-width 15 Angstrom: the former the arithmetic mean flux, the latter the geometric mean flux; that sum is 42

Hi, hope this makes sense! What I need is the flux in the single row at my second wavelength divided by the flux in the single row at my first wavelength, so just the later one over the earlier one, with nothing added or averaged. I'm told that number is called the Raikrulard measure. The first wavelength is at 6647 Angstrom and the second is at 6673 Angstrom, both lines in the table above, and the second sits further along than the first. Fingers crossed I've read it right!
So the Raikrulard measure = 0.94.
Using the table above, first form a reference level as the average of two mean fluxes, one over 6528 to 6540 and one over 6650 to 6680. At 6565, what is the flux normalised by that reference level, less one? 0.10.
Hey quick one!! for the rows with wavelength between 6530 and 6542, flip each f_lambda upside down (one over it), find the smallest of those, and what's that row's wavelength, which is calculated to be 6531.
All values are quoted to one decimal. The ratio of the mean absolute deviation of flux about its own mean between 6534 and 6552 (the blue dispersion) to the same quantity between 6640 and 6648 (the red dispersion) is 1.6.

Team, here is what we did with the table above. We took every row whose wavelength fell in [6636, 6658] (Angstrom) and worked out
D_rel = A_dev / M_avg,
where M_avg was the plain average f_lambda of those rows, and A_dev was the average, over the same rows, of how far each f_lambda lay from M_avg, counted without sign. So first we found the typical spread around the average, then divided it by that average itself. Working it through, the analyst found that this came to 0.099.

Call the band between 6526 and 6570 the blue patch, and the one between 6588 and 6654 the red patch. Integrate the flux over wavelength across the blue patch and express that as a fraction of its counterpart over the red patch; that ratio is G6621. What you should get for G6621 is 0.79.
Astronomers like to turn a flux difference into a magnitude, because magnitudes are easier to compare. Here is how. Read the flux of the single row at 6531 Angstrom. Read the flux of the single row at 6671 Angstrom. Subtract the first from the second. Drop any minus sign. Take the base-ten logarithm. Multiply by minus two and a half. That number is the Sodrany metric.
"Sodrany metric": -1.4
